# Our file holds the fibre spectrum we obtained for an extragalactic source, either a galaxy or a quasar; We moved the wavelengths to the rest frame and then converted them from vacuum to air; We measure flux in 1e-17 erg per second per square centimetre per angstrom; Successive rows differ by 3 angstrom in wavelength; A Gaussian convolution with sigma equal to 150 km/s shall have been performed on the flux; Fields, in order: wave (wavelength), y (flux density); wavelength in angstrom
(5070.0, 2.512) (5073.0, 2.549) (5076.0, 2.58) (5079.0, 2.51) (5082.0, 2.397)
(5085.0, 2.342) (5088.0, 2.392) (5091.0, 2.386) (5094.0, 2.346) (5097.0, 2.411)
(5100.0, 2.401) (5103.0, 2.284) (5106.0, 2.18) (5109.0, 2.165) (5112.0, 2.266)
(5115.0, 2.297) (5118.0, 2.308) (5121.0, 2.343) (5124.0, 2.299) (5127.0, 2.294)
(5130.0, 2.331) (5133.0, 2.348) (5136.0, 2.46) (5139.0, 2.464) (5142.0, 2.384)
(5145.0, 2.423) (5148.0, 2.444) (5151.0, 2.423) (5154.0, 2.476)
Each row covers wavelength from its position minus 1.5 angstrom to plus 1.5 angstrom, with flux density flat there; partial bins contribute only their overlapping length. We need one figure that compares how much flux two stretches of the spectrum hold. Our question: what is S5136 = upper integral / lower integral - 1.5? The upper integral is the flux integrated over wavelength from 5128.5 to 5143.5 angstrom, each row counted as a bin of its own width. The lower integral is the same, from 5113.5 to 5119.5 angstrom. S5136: 1.1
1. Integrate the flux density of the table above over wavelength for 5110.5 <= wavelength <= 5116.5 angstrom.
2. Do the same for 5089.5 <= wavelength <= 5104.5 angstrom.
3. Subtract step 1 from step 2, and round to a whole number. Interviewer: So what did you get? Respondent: 22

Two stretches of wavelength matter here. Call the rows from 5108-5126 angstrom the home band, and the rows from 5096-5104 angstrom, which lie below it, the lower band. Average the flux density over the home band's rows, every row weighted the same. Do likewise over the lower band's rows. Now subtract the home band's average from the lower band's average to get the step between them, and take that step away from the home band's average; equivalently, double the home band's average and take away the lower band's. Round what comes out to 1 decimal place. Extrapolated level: 2.2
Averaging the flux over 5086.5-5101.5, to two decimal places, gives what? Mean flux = 2.39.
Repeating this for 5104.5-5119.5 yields 2.24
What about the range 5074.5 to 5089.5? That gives 2.44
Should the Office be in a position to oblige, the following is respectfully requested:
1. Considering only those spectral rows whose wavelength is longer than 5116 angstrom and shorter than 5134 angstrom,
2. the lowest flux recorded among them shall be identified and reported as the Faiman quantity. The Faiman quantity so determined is 2.294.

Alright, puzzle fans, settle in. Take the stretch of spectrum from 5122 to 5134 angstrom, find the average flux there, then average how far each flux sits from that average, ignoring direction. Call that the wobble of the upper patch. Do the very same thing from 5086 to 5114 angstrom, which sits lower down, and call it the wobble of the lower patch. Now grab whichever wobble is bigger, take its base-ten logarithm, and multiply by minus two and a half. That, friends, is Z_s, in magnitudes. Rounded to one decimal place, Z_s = 2.7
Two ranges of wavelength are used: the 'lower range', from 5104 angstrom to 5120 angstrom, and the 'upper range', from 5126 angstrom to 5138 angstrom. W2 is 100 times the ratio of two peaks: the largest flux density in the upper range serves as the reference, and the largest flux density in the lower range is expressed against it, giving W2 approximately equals 94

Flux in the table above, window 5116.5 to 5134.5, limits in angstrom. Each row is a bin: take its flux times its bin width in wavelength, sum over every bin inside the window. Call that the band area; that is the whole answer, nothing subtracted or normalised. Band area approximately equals 41.8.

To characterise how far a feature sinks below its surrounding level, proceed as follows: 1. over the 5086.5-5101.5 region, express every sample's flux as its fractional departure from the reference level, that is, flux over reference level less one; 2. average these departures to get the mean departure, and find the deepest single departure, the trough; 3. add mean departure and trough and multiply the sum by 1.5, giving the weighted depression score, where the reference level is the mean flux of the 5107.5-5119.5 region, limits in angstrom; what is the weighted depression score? 0.14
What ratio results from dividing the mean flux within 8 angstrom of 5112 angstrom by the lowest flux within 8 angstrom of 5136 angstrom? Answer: 0.96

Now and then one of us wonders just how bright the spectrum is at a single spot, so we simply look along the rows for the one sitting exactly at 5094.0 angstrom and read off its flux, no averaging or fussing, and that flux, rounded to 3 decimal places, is 2.346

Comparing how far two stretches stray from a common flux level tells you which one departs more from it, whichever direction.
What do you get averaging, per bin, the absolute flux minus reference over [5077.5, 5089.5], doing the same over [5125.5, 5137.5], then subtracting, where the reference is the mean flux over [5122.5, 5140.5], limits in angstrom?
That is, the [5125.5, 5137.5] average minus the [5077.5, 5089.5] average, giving 0.00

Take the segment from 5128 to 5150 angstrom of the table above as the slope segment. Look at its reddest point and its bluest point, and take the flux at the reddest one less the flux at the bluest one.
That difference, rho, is 0.11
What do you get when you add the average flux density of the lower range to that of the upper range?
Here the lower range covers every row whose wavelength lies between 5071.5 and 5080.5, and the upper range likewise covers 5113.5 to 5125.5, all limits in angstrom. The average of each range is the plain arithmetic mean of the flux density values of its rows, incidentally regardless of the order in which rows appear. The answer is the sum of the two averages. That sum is 4.86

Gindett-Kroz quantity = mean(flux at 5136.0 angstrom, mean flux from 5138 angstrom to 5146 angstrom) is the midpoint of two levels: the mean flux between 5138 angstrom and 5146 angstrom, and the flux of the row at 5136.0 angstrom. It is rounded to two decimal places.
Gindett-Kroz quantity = 2.44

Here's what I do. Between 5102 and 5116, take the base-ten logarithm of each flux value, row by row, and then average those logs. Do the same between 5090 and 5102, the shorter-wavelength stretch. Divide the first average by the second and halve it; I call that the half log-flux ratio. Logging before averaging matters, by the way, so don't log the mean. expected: 0.463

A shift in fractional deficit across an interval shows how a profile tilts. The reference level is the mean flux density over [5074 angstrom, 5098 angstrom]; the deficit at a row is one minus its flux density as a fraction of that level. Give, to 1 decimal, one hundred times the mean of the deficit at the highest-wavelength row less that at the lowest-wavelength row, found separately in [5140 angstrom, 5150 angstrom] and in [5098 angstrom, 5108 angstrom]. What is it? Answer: 3.3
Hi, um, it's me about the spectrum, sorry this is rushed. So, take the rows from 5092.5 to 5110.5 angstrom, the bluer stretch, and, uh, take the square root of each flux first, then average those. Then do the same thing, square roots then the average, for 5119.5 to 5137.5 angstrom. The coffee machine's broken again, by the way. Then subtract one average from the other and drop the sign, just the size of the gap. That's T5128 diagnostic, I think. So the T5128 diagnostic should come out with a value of 0.016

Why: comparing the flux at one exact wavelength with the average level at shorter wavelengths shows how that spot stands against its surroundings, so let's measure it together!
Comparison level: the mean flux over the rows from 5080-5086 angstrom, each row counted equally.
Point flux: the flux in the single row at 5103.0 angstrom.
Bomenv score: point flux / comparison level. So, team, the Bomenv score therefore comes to 0.96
